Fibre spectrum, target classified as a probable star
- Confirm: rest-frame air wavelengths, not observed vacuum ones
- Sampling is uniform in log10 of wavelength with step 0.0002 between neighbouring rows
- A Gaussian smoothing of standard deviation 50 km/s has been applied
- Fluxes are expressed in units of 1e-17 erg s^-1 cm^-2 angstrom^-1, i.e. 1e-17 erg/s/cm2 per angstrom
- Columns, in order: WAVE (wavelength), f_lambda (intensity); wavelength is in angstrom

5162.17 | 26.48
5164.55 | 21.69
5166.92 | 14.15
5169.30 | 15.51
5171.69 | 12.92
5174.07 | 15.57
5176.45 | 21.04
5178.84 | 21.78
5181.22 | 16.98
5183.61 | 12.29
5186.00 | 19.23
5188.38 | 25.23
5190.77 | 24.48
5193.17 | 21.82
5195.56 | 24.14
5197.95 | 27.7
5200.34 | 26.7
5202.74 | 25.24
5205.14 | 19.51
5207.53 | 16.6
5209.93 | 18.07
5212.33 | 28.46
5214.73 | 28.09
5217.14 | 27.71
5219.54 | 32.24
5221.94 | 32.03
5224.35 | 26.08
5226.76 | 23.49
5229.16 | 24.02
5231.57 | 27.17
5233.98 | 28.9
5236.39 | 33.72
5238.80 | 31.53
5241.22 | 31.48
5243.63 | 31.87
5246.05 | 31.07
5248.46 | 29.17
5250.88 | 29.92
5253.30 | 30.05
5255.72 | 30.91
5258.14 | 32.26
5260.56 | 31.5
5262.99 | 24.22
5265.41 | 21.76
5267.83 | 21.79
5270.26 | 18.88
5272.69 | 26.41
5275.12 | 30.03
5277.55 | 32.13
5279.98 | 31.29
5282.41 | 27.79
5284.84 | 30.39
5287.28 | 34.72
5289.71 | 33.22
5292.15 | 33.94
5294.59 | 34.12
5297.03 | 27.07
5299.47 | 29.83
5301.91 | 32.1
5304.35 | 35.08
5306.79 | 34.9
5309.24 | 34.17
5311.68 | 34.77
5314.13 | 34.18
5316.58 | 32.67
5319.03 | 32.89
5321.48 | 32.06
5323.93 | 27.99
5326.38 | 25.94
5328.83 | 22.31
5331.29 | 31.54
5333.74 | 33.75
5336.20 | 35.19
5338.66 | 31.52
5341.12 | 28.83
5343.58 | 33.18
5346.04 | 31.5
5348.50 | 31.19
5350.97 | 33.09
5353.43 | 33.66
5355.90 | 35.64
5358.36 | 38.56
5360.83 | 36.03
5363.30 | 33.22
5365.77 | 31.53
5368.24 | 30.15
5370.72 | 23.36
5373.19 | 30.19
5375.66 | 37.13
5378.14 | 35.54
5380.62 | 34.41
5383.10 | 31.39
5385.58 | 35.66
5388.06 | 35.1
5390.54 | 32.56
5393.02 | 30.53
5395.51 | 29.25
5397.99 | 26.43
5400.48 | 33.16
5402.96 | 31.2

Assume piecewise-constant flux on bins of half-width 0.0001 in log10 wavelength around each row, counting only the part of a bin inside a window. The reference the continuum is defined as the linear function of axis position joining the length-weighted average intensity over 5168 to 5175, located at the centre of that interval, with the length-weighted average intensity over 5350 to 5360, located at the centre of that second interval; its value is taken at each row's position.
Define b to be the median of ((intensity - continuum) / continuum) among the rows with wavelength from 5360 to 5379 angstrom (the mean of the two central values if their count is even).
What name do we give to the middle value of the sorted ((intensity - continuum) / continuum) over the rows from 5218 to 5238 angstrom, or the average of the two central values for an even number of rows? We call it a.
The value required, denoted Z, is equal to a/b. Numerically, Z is -2.7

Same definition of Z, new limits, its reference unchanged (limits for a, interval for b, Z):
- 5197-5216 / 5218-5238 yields 1.4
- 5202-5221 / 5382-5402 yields -2.2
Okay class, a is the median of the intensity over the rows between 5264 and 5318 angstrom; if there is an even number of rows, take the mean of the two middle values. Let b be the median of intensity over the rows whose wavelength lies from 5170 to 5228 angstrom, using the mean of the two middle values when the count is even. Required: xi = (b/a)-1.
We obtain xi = -0.26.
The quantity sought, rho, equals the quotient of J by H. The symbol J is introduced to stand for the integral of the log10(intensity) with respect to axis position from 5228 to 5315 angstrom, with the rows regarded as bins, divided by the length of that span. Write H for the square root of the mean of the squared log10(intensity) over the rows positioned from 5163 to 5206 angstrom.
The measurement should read 1.13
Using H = 1.30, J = 1.48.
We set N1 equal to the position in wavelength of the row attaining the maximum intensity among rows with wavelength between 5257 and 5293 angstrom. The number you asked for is 5287.28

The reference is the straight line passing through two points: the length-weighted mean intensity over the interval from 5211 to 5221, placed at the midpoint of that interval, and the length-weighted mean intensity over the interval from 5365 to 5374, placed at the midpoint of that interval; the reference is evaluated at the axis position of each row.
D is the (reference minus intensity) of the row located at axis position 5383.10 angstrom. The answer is -2.8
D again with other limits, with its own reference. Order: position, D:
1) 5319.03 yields -4.1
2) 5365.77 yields -2.9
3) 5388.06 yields -6.6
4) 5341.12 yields -0.1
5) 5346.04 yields -2.8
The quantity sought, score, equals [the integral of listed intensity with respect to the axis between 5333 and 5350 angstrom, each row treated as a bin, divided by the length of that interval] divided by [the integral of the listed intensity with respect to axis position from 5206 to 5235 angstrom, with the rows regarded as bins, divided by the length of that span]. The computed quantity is 1.24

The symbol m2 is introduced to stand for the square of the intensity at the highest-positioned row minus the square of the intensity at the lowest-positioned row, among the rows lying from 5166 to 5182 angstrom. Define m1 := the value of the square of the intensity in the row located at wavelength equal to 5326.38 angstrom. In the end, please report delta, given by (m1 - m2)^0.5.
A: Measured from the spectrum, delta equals 24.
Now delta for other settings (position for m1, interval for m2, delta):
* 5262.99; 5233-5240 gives 21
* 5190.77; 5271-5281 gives 18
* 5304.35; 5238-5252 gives 36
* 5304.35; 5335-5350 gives 39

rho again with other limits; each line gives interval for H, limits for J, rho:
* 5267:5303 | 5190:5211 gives 0.92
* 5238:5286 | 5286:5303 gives 1.03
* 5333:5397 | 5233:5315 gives 0.98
